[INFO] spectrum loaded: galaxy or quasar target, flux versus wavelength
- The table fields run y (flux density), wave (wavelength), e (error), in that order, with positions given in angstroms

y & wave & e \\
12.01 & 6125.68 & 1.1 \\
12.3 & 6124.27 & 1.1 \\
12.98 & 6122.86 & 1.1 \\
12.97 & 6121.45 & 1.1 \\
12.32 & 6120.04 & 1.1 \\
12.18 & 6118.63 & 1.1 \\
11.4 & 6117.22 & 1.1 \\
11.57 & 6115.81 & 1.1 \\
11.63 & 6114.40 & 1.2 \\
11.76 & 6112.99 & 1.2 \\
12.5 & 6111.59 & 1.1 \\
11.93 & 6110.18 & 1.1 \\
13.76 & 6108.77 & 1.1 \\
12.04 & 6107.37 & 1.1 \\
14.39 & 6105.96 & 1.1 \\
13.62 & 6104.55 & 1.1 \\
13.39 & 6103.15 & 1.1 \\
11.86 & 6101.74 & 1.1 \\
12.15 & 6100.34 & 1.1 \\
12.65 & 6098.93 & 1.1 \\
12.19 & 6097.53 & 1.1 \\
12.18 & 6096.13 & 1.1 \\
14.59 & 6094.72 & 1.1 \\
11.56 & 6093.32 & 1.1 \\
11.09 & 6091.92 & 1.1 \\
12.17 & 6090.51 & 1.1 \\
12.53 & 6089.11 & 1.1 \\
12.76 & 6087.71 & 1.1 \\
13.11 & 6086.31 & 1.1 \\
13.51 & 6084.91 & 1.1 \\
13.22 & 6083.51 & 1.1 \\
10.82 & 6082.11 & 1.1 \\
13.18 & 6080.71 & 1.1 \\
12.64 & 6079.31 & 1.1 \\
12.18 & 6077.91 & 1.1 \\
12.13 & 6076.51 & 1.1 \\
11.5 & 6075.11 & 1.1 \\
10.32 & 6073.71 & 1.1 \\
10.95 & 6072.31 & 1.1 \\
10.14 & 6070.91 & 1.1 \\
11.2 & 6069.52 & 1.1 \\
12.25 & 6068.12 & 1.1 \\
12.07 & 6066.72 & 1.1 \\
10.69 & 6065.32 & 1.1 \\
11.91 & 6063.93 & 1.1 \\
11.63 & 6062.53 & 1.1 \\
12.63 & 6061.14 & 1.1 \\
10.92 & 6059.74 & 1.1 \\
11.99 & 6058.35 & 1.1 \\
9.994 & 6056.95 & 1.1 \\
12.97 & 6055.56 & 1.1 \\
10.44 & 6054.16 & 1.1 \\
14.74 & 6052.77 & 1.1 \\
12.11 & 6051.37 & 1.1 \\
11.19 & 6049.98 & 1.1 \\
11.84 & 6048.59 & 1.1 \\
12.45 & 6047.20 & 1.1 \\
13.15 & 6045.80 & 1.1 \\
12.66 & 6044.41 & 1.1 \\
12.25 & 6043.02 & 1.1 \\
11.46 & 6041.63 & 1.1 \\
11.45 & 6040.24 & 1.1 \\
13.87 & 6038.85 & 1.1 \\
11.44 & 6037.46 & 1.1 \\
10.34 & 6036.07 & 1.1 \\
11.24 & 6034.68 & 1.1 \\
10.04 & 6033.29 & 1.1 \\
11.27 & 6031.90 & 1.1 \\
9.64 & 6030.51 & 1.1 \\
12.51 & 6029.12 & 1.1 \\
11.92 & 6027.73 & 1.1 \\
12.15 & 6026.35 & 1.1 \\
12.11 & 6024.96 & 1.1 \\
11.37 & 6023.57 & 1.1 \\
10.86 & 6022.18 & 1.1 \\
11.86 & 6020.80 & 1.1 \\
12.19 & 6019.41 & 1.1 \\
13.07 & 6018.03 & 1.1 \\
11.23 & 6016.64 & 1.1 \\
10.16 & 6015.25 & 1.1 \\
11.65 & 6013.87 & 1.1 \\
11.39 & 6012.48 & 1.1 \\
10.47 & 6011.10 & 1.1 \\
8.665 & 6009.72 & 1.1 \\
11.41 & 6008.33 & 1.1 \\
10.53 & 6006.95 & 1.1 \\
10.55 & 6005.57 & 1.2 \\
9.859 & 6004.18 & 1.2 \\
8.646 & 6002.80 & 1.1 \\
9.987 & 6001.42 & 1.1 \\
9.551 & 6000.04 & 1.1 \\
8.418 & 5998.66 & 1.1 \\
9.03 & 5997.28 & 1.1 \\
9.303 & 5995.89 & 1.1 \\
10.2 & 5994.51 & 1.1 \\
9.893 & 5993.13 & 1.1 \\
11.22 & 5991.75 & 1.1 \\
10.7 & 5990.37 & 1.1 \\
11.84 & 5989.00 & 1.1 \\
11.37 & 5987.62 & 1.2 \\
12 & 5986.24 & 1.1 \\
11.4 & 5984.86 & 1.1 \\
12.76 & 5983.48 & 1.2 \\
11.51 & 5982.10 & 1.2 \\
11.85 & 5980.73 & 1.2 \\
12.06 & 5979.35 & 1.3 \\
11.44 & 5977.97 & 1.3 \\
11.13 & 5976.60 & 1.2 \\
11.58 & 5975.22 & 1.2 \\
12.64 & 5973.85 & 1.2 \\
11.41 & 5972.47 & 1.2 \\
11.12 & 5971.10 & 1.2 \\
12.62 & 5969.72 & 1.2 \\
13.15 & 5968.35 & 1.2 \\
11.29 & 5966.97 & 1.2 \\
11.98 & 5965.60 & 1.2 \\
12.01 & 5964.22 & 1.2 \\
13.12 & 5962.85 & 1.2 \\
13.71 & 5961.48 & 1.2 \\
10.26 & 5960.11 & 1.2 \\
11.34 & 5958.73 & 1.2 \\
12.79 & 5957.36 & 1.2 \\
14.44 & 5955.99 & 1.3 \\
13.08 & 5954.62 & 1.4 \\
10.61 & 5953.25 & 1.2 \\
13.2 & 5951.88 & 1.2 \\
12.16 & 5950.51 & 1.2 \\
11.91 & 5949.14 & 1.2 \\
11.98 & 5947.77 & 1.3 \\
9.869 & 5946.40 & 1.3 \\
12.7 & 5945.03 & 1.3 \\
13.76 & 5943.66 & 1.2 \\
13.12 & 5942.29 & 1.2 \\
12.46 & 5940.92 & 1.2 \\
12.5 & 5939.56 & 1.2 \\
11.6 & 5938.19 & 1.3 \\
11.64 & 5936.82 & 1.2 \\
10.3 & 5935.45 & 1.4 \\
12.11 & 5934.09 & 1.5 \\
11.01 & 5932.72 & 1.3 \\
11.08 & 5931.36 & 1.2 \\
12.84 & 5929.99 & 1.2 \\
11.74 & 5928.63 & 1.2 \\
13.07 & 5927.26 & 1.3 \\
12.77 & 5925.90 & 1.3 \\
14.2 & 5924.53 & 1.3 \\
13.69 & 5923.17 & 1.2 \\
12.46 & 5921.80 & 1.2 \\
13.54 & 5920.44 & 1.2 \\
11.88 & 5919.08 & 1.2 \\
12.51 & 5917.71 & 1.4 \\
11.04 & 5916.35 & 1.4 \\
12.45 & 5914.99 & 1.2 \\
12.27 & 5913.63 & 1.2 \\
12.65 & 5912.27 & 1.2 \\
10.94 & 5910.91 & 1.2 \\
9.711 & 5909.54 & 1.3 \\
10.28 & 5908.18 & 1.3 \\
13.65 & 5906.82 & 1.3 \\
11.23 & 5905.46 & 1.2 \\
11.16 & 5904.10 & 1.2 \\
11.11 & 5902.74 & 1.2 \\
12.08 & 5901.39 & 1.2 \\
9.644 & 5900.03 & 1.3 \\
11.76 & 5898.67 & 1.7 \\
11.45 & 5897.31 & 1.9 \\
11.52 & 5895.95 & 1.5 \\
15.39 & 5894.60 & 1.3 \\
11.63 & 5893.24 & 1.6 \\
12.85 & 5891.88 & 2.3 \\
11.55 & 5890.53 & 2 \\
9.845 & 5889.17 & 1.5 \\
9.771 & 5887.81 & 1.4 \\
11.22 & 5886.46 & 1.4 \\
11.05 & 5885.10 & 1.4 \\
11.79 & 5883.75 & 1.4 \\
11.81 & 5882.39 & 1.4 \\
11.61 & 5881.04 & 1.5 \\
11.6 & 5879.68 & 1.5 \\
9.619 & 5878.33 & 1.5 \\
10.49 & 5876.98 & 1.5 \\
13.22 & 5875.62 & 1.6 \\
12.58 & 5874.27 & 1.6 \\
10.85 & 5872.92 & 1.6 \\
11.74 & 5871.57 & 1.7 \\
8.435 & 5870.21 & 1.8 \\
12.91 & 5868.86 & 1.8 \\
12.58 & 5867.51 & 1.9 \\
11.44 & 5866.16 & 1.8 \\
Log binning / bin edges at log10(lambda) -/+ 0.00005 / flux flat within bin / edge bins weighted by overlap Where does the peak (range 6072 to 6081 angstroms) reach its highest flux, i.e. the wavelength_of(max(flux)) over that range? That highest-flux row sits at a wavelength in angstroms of 6080.71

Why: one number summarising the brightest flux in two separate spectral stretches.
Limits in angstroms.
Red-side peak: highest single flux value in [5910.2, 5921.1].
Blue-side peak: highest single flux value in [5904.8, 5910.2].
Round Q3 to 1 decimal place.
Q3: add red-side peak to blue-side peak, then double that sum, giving 54.4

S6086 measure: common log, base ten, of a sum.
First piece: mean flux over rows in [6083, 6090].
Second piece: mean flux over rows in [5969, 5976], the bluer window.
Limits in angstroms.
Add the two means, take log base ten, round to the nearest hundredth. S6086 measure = 1.40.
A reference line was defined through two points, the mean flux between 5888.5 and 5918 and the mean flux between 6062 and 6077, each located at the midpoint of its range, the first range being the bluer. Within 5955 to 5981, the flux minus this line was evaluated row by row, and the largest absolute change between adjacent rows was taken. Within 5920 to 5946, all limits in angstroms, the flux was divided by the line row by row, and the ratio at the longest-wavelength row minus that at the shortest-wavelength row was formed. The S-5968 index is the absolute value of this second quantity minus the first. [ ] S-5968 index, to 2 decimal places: 3.52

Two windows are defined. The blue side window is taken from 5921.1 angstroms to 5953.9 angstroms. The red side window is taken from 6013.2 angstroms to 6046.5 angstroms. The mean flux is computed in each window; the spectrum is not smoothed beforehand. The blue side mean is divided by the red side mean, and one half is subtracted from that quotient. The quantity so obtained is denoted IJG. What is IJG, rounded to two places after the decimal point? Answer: 0.55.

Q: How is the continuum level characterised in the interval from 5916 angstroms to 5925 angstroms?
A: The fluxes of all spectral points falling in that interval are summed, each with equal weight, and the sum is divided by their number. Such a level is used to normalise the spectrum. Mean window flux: 12.8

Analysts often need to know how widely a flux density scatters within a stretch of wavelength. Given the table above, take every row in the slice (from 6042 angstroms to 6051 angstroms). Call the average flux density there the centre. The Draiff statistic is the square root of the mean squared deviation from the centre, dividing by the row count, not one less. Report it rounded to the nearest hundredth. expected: 0.62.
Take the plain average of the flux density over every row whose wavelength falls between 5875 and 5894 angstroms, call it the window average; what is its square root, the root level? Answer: 3.36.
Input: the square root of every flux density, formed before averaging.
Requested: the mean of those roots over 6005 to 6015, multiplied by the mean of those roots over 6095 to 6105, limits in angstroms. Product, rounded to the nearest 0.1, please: 11.6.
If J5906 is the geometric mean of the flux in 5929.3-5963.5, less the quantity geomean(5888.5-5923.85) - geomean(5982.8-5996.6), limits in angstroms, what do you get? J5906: 11.3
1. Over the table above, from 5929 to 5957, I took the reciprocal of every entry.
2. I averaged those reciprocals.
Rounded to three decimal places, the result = 0.083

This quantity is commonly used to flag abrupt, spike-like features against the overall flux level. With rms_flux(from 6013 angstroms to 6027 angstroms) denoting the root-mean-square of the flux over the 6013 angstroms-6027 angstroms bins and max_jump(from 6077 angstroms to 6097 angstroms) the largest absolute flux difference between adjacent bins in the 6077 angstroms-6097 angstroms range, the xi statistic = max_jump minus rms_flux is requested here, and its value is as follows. -8.7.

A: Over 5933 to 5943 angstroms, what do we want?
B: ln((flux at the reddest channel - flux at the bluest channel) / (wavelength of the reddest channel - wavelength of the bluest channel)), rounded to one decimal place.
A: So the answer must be -2.1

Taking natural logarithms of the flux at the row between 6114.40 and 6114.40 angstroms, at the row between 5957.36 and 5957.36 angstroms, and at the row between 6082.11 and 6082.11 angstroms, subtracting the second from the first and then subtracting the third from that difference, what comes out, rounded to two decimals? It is -2.48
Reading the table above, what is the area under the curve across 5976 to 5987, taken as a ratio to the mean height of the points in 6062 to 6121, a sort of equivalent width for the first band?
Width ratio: 11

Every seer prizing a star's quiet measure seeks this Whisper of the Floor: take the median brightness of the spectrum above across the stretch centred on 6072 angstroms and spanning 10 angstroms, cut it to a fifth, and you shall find 2.24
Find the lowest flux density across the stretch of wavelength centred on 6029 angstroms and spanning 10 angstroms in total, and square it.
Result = 93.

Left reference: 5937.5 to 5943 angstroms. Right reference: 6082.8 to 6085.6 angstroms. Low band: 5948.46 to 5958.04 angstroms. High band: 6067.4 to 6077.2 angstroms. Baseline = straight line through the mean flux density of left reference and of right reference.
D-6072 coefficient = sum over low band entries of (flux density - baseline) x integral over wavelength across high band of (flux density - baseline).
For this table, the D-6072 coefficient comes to -13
